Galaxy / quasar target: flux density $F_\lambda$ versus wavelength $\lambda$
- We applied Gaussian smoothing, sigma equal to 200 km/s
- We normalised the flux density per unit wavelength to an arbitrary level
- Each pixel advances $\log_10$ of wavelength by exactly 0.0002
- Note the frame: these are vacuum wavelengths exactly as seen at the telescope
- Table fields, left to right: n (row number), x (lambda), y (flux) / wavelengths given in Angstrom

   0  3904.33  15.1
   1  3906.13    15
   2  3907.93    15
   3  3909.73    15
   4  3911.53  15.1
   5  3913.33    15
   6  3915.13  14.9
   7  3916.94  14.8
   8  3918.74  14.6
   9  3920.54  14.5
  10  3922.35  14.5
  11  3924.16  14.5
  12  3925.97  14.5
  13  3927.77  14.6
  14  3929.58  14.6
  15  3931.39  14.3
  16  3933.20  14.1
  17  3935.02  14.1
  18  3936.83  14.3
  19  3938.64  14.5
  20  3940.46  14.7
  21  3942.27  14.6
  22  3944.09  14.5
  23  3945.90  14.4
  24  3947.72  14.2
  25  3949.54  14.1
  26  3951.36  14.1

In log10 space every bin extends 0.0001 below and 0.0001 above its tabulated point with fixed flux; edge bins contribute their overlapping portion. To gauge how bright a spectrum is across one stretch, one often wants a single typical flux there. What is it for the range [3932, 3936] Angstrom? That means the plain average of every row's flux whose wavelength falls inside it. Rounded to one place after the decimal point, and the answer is 14.1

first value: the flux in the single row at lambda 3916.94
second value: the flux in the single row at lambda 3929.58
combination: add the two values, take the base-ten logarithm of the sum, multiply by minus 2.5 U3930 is -3.67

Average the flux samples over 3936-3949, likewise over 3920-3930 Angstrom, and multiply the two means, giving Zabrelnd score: 210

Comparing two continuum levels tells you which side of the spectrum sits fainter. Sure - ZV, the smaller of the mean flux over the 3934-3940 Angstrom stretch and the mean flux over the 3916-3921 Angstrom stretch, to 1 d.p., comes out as 14.3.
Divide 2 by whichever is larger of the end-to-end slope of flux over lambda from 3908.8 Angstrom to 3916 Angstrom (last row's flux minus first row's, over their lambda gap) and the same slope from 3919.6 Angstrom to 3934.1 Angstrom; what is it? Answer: -108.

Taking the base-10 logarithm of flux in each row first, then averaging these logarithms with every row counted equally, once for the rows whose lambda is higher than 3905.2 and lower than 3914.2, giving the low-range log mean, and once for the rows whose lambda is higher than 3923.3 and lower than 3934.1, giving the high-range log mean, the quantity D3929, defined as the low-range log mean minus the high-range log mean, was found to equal 0.017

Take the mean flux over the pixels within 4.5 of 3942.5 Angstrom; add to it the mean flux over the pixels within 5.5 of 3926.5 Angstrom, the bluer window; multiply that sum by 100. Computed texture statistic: 2904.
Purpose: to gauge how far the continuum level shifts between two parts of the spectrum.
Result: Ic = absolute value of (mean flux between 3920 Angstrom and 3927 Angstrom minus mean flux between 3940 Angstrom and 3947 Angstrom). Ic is 0.0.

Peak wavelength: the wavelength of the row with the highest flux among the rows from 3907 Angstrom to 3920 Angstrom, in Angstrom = 3911.53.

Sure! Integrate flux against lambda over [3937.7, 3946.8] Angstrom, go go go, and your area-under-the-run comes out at 132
